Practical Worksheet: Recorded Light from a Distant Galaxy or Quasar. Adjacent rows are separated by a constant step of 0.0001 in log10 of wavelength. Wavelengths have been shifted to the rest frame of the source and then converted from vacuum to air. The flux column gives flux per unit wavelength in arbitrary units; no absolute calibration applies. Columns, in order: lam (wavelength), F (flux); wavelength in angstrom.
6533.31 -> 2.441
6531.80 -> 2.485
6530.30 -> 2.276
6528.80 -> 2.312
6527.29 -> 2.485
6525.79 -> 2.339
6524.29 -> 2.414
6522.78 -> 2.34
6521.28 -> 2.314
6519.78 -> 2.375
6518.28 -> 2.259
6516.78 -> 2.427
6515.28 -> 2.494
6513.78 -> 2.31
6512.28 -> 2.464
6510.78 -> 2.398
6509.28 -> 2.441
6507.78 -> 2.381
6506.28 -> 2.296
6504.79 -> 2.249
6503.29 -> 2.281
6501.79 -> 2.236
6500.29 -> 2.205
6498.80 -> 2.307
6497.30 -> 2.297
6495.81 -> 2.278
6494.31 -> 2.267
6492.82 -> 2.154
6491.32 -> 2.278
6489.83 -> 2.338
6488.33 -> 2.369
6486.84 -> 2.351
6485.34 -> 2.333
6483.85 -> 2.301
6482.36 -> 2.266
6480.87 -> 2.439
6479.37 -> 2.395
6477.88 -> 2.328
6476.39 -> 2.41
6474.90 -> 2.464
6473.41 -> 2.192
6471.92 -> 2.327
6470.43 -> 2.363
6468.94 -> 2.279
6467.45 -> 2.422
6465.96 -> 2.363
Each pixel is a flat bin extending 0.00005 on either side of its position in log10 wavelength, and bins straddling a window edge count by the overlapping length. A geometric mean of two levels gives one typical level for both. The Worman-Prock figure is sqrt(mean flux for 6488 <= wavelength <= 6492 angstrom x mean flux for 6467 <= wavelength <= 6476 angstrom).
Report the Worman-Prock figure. 2.33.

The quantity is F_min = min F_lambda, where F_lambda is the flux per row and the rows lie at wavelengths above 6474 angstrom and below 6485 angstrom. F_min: 2.266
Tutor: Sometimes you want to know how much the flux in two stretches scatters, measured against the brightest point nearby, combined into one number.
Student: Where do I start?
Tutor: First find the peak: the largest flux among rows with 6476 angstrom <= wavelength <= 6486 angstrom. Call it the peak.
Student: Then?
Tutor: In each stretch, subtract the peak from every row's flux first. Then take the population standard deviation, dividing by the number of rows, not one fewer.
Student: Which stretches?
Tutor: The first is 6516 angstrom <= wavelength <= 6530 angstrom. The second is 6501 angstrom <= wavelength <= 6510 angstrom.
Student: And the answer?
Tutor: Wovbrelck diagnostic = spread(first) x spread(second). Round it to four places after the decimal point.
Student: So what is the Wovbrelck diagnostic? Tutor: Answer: 0.0048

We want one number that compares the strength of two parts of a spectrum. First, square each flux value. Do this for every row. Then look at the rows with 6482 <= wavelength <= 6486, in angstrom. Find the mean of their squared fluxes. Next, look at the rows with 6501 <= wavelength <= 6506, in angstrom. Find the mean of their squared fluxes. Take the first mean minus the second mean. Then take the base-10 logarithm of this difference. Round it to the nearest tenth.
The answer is -0.7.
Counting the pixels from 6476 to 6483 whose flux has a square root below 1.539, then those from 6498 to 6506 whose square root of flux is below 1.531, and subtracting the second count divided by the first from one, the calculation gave -1.5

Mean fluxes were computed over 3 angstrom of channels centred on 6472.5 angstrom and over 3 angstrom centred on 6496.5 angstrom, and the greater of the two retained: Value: 2.29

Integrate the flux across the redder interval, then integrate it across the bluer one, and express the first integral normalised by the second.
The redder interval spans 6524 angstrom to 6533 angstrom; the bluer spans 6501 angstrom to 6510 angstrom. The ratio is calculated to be 1.03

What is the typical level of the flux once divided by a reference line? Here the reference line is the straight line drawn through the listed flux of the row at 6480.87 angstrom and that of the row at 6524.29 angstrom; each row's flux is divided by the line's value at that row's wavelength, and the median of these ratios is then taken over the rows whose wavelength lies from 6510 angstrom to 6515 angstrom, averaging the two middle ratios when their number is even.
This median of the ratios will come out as 0.990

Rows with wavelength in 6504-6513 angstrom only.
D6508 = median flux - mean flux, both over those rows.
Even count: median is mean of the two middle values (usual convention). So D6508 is 0.018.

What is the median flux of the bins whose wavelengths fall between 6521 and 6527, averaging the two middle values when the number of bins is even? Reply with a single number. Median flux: 2.34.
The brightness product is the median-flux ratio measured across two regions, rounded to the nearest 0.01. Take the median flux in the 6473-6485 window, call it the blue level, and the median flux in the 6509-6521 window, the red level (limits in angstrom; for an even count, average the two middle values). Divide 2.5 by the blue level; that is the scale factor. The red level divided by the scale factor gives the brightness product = 2.28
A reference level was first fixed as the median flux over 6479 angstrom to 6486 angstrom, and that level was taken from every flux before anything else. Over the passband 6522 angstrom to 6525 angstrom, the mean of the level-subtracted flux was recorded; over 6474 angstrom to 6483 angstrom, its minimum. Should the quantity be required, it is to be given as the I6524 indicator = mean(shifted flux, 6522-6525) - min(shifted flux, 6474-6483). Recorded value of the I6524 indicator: 0.11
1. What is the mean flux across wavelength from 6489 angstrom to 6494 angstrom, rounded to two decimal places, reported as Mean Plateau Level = 2.26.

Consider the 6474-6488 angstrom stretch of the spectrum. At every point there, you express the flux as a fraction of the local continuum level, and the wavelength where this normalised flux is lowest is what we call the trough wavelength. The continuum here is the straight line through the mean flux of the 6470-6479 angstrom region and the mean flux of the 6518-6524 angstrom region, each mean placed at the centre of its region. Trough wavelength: 6482.36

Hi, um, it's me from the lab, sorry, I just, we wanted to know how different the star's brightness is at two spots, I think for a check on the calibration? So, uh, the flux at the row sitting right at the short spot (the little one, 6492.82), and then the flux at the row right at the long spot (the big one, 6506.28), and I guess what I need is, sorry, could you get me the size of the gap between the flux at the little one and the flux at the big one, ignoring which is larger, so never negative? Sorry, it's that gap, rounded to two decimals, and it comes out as 0.14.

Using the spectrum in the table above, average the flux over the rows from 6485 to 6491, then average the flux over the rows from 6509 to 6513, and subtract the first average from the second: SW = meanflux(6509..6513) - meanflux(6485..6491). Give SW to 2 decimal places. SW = 0.09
